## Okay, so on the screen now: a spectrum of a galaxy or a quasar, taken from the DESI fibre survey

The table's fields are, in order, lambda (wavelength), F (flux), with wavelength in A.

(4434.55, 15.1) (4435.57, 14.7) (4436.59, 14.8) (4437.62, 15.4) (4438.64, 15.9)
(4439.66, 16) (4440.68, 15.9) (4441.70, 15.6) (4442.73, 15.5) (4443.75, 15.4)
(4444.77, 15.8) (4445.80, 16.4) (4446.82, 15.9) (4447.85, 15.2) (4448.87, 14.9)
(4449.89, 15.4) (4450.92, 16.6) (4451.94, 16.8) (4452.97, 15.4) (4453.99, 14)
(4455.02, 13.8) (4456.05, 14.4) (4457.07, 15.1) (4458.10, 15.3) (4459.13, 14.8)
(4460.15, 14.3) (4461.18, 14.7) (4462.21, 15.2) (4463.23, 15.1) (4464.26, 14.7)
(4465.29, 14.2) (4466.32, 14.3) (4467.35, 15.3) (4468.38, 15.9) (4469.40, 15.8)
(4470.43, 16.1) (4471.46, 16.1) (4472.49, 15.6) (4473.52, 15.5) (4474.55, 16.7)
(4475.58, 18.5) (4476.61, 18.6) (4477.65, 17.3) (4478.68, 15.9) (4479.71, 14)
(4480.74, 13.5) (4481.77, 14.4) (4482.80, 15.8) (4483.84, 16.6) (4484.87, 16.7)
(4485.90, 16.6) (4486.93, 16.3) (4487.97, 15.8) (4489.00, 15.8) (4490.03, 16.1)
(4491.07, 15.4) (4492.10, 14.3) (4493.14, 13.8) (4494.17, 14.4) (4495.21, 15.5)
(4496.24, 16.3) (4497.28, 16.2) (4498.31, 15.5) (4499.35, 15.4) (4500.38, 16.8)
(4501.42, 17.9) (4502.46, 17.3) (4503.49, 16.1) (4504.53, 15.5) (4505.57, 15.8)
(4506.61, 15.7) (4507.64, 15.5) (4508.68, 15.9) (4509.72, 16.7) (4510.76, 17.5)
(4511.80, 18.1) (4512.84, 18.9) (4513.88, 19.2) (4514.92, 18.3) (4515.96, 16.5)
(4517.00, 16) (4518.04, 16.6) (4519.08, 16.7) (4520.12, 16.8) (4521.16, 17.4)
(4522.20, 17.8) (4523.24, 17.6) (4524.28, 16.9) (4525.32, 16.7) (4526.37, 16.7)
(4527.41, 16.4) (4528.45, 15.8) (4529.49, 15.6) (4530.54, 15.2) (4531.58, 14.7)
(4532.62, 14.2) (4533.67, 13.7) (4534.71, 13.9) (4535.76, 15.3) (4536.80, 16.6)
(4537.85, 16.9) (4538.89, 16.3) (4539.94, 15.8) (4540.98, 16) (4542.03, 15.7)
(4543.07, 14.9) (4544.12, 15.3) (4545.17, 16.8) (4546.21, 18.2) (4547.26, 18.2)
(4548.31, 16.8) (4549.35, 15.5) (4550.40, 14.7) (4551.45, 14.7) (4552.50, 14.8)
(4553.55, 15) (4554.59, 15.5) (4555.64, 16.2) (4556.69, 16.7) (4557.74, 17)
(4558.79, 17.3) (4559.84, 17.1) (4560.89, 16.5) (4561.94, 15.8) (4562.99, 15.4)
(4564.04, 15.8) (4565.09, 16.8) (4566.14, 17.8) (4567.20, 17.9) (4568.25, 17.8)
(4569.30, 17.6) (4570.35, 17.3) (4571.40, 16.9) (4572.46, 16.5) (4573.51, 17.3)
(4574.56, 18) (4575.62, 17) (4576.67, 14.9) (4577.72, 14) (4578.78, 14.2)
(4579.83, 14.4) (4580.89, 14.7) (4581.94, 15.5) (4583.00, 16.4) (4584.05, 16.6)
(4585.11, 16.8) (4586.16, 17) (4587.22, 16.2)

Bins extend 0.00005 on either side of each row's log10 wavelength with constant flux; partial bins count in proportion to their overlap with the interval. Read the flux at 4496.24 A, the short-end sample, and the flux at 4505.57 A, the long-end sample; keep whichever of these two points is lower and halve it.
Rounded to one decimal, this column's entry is 7.9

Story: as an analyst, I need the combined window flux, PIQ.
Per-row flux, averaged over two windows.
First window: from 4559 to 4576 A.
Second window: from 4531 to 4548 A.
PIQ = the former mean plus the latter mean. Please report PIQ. 32.8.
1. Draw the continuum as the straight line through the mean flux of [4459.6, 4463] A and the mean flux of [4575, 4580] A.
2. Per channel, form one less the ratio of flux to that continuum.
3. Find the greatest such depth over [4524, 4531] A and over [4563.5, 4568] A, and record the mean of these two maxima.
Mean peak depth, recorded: -0.04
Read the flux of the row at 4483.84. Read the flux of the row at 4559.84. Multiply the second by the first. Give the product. 284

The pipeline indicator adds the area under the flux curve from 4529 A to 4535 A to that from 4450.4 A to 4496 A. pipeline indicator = 793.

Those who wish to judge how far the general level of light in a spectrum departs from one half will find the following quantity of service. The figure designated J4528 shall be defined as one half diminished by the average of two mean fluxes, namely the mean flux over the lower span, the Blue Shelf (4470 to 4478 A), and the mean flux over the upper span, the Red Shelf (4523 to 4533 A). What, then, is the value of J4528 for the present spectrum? -15.9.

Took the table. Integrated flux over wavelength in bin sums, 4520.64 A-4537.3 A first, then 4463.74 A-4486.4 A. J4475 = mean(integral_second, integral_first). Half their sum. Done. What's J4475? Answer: 312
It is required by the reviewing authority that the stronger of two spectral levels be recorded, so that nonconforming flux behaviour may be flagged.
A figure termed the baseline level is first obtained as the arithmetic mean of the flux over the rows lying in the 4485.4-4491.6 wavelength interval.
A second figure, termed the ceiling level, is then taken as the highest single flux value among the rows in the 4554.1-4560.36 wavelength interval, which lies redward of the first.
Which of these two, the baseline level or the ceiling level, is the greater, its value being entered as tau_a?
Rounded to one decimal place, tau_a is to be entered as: 17.3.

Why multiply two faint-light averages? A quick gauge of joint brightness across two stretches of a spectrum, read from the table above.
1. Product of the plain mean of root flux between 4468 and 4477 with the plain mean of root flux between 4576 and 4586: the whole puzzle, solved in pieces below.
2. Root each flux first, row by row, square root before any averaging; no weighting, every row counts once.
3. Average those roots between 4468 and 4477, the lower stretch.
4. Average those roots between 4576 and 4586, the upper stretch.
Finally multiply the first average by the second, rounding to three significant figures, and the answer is 15.9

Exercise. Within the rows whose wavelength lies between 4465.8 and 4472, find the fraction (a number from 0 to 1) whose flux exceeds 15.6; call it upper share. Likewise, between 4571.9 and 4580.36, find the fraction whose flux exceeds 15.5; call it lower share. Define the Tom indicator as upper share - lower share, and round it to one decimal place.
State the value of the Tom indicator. 0.2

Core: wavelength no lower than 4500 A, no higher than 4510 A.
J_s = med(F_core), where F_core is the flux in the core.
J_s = 16.0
